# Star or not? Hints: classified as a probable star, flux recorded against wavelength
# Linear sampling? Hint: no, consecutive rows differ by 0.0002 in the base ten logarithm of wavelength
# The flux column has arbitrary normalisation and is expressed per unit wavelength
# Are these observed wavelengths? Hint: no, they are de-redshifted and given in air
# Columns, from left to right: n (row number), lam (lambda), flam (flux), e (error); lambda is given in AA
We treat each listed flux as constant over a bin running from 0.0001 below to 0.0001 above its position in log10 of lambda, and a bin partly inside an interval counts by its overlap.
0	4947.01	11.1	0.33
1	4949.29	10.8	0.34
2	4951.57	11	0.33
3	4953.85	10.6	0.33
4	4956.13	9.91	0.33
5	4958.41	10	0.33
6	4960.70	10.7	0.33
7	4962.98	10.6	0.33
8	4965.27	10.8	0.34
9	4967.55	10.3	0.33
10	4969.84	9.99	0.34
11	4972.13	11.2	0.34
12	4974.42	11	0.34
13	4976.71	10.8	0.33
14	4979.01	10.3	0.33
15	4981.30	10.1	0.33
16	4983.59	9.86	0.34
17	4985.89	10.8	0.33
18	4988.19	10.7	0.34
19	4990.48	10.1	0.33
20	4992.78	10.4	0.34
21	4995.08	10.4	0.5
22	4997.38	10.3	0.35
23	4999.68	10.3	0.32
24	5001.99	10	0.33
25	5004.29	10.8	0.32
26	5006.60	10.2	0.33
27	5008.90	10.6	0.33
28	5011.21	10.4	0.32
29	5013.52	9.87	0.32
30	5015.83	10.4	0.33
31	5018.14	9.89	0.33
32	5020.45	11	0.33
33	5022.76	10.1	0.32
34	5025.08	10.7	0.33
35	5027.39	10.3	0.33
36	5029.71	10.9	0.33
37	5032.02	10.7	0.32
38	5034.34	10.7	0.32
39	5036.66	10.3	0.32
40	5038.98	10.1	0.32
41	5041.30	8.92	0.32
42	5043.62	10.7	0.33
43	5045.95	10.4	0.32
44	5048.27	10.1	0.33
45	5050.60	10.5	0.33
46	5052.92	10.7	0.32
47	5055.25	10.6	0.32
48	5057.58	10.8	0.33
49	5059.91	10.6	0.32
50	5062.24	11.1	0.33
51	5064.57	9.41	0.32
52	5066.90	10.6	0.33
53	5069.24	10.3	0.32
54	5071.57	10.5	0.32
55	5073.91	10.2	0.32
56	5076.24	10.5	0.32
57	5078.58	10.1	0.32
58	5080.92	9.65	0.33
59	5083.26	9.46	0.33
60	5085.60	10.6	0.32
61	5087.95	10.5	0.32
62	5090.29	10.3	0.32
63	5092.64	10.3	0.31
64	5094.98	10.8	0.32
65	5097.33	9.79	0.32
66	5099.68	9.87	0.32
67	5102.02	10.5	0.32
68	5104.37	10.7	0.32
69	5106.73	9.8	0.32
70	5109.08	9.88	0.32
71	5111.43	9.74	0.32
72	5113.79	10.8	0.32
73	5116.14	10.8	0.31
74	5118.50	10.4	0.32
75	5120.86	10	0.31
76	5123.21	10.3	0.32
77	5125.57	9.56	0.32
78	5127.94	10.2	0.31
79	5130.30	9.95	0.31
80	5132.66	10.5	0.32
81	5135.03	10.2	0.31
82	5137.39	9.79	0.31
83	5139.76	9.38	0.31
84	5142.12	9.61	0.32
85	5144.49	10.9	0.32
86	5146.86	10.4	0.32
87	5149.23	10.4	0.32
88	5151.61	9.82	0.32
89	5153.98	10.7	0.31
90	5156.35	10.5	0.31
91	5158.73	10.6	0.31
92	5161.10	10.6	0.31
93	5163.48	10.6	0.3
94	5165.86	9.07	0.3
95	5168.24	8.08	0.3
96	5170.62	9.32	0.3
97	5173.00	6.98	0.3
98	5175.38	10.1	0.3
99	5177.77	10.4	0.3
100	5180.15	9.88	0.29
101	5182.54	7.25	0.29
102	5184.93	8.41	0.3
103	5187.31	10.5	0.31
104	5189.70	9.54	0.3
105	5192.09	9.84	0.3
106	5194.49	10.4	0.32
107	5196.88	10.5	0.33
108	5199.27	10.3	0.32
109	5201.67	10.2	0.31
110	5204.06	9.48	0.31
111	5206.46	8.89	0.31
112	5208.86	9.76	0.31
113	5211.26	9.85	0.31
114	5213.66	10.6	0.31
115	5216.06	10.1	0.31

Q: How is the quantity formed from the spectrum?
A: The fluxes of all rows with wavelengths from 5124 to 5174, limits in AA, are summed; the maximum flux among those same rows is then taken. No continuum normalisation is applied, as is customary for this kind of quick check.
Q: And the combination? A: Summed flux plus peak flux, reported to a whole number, 218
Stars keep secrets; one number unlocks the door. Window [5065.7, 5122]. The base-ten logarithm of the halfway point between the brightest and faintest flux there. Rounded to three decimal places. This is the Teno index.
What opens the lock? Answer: 1.006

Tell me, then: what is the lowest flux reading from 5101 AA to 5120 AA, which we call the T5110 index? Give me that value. 9.74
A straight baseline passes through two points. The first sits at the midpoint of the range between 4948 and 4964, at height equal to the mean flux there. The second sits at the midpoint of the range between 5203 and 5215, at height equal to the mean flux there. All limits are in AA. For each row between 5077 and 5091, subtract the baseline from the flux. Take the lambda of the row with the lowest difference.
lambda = 5083.26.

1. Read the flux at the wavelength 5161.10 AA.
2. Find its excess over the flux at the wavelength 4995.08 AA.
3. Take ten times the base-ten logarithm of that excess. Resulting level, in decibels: -7.0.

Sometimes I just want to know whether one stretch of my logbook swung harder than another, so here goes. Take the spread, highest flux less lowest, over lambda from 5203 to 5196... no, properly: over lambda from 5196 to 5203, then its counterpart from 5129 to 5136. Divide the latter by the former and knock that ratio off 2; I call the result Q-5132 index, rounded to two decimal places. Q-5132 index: 0.17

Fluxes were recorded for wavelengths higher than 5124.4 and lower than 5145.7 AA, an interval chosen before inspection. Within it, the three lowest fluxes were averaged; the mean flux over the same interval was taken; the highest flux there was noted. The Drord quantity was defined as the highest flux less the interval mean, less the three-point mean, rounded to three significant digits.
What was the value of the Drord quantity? -8.63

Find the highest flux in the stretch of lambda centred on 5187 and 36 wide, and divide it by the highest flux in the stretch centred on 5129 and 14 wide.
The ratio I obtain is 1.00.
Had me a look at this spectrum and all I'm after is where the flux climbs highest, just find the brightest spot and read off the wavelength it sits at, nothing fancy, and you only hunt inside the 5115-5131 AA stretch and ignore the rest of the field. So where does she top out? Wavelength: 5116.14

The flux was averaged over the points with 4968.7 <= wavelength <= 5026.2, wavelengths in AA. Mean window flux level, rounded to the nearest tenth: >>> 10.4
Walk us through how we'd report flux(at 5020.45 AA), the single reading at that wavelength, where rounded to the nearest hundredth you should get 11.00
